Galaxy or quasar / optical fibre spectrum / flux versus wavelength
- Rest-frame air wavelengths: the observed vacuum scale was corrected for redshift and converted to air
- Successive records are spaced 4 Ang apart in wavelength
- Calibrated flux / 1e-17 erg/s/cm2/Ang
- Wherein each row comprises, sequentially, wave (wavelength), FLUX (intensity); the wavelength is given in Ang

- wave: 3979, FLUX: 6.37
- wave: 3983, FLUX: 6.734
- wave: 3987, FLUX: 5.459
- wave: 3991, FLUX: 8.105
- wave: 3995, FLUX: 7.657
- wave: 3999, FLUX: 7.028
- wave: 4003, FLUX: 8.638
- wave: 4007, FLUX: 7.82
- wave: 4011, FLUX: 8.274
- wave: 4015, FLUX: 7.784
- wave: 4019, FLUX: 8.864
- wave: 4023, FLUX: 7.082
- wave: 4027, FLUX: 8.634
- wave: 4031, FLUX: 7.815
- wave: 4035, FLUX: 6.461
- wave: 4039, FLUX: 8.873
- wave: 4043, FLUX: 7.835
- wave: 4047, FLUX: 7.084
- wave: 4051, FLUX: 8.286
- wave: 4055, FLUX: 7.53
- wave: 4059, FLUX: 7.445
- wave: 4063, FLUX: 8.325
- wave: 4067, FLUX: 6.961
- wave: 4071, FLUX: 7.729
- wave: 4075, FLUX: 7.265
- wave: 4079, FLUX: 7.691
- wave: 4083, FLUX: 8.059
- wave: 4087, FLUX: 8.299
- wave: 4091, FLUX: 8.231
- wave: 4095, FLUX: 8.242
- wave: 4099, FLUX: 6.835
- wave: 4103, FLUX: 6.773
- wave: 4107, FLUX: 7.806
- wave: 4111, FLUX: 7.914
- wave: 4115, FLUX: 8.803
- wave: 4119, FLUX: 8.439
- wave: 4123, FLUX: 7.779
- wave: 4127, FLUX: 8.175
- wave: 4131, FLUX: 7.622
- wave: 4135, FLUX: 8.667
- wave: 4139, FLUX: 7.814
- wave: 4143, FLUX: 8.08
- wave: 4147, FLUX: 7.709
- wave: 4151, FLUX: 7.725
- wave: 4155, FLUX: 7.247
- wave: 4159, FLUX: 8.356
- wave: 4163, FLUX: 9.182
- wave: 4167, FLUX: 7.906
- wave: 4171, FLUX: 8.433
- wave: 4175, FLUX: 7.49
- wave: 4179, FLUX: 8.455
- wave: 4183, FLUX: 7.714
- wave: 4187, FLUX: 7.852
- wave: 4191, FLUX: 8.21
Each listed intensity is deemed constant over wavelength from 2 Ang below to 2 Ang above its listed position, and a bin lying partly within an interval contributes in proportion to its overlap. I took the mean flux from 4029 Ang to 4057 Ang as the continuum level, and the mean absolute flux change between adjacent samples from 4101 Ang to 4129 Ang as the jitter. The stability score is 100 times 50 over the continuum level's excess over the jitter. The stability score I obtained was 702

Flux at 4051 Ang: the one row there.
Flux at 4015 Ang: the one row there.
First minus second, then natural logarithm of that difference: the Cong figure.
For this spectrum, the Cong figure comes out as -0.7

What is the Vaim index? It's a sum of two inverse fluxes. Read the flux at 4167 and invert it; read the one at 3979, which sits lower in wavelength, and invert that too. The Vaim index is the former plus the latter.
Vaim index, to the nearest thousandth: 0.283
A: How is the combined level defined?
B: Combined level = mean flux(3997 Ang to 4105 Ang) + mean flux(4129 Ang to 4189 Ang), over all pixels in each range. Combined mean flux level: 15.8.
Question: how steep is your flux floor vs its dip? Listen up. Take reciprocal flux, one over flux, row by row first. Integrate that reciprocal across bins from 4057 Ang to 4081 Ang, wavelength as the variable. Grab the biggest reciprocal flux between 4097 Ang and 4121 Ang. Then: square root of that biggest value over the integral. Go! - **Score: 0.215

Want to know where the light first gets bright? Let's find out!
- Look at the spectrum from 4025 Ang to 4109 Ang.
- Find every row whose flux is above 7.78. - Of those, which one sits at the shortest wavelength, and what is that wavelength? 4027 Ang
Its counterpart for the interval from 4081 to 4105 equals 4083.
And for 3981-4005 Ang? 3991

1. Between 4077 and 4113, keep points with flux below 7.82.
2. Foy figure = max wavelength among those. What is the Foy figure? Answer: 4107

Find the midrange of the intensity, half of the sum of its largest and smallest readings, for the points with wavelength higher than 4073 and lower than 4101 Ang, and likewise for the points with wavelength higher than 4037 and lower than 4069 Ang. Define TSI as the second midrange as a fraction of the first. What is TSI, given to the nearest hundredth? 1.05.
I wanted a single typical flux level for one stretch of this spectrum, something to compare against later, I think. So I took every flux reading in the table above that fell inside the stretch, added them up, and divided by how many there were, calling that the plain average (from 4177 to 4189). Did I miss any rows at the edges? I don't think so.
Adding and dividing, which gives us 8.01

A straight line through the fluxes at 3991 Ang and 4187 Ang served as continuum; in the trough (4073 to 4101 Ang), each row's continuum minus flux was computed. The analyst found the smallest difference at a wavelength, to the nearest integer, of 4087 Ang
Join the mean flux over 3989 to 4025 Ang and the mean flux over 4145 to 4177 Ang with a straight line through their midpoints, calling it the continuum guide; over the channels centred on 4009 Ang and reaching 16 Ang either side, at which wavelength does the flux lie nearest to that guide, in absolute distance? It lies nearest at 4007 Ang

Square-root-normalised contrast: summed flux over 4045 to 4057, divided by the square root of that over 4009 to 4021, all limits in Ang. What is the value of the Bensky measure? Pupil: 4.59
